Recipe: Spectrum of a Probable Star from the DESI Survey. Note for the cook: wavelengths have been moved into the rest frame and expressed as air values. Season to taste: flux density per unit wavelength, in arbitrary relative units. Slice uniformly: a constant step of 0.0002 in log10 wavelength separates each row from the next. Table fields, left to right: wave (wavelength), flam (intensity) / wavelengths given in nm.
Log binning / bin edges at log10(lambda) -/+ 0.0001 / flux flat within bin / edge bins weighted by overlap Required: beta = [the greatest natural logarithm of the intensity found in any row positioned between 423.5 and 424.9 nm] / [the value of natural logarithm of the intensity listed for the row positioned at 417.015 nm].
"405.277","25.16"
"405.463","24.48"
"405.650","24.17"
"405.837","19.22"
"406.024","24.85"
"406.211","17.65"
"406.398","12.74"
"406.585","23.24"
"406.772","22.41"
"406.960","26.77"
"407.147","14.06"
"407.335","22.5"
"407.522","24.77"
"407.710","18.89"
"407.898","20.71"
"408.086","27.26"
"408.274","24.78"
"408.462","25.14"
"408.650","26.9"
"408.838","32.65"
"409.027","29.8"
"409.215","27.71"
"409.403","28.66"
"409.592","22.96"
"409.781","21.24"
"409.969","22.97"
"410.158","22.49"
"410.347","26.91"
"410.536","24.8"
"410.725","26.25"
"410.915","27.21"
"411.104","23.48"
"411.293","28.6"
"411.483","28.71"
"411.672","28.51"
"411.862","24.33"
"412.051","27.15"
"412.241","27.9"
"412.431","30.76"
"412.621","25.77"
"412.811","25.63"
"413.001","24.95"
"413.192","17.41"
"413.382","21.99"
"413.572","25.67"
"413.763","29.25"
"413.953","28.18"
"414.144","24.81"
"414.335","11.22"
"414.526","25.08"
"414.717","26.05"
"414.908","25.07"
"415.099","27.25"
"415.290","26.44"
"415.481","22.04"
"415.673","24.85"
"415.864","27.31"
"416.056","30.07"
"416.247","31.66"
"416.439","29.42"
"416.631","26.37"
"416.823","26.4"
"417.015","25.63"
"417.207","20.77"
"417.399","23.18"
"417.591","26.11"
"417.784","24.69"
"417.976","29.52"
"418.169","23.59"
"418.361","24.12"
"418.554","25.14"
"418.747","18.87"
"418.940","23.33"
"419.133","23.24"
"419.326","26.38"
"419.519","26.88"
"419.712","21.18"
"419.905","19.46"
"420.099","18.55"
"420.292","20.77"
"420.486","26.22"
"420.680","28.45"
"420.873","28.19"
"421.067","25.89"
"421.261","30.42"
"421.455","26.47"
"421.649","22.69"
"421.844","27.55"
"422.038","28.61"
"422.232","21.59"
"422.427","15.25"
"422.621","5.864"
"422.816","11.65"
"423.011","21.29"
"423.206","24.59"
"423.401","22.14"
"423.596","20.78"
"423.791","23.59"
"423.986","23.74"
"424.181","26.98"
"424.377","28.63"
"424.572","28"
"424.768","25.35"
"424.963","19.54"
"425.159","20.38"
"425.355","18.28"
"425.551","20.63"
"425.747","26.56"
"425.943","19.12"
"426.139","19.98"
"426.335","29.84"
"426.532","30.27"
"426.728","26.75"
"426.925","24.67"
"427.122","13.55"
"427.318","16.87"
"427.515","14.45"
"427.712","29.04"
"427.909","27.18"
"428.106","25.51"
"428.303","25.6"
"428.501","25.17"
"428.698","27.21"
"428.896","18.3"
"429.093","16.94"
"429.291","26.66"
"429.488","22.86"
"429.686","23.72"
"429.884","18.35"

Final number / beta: 1.03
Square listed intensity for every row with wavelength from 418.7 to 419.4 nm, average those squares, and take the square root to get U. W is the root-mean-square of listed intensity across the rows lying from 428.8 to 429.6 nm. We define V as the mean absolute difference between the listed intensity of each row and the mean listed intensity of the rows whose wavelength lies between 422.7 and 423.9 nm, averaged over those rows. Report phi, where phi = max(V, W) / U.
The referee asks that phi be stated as 0.93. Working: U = 23.1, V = 3.0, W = 21.5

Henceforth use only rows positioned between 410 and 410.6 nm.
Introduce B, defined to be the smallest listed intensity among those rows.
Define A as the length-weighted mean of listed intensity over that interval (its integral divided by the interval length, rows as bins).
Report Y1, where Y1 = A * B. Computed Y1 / 552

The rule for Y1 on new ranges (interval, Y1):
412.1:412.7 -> 725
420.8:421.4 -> 726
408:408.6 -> 639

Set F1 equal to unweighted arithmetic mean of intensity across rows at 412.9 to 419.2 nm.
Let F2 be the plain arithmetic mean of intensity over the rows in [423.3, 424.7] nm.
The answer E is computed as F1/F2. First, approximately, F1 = 24.8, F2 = 24.8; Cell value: 1.00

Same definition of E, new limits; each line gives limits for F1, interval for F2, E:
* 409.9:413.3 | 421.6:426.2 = 1.18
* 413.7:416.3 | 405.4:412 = 1.06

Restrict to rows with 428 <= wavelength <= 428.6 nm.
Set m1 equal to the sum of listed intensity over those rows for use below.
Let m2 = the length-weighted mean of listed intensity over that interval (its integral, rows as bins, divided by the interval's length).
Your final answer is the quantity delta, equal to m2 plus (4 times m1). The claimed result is 331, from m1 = 76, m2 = 25.4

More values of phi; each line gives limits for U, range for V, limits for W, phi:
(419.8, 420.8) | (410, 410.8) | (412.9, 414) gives 1.08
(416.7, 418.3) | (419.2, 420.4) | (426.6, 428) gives 0.90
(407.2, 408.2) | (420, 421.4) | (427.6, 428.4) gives 1.17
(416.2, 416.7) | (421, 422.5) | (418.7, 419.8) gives 0.80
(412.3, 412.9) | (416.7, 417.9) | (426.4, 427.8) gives 0.84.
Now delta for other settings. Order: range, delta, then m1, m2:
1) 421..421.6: 358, 83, 27.3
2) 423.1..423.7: 293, 68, 22.5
